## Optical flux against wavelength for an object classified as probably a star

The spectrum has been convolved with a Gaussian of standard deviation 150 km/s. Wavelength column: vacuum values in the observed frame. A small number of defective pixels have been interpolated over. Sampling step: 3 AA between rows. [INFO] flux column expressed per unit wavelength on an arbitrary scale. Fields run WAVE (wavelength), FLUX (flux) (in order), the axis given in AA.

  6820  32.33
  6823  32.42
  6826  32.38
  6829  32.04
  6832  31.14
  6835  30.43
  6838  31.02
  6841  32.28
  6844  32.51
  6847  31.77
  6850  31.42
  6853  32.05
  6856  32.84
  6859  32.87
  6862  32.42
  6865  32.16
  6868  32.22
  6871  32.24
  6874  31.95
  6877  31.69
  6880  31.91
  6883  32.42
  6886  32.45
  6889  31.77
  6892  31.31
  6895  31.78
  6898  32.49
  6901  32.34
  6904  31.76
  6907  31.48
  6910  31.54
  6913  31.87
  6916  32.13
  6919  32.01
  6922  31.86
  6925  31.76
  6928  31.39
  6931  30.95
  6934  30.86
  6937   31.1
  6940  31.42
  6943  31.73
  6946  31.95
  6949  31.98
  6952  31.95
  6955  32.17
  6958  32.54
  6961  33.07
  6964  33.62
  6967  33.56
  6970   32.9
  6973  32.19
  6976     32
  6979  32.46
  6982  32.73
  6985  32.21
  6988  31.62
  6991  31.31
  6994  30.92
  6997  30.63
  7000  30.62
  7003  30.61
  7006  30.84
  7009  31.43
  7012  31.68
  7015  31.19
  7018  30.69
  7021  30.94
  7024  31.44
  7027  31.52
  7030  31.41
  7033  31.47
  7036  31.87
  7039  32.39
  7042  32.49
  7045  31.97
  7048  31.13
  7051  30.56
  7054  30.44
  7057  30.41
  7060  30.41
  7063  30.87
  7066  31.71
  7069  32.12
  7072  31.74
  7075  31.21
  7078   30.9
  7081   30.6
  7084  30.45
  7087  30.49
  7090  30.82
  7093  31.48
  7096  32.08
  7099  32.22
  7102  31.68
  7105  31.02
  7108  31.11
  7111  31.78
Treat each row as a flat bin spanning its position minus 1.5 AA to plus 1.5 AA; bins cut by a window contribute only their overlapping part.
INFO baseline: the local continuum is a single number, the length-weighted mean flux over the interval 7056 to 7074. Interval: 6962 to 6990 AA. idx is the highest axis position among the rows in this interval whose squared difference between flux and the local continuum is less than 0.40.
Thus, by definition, 6988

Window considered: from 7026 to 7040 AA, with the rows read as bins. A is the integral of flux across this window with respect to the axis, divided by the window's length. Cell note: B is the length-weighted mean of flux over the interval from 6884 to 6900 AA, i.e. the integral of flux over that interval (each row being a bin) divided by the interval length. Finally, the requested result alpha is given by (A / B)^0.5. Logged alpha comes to 1.00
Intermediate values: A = 31.7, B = 32.0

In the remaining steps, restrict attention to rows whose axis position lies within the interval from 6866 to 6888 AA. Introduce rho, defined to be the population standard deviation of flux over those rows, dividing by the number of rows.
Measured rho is 0.26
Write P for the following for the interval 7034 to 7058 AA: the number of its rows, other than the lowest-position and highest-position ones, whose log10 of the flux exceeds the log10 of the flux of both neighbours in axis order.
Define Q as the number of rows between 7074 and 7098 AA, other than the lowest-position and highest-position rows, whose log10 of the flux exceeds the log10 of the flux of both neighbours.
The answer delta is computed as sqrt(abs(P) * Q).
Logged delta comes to 0.0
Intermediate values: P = 1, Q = 0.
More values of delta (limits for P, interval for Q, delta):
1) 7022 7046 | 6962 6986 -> 1.4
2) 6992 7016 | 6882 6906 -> 1.4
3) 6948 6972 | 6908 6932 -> 1.0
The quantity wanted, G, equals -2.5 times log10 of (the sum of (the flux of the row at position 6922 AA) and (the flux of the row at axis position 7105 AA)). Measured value -4.50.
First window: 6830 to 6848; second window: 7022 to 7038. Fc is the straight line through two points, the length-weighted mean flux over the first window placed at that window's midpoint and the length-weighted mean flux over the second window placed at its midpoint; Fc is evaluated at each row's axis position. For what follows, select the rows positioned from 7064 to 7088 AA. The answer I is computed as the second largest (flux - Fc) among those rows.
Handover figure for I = 0.2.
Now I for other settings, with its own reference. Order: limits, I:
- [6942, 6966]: 1.5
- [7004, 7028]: 0.0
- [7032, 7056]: 0.8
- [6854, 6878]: 1.3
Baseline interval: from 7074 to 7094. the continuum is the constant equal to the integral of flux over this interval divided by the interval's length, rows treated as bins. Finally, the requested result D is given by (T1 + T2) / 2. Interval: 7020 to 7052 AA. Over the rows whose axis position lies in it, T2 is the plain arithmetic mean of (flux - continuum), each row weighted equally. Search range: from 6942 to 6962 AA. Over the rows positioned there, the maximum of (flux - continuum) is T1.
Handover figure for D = 1.49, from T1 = 2.24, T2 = 0.7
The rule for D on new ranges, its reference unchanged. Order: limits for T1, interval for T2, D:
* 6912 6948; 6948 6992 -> 1.45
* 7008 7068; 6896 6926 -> 1.38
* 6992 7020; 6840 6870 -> 1.14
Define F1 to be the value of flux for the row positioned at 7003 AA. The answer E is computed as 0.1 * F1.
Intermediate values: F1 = 30.61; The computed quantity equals 3.06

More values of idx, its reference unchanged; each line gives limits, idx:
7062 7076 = 7075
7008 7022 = 7021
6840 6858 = 6850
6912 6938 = 6937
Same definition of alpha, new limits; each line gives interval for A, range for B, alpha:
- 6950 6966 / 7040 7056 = 1.02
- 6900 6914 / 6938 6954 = 1.00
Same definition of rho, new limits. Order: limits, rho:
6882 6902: 0.43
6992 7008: 0.13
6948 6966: 0.61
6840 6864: 0.47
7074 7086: 0.29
